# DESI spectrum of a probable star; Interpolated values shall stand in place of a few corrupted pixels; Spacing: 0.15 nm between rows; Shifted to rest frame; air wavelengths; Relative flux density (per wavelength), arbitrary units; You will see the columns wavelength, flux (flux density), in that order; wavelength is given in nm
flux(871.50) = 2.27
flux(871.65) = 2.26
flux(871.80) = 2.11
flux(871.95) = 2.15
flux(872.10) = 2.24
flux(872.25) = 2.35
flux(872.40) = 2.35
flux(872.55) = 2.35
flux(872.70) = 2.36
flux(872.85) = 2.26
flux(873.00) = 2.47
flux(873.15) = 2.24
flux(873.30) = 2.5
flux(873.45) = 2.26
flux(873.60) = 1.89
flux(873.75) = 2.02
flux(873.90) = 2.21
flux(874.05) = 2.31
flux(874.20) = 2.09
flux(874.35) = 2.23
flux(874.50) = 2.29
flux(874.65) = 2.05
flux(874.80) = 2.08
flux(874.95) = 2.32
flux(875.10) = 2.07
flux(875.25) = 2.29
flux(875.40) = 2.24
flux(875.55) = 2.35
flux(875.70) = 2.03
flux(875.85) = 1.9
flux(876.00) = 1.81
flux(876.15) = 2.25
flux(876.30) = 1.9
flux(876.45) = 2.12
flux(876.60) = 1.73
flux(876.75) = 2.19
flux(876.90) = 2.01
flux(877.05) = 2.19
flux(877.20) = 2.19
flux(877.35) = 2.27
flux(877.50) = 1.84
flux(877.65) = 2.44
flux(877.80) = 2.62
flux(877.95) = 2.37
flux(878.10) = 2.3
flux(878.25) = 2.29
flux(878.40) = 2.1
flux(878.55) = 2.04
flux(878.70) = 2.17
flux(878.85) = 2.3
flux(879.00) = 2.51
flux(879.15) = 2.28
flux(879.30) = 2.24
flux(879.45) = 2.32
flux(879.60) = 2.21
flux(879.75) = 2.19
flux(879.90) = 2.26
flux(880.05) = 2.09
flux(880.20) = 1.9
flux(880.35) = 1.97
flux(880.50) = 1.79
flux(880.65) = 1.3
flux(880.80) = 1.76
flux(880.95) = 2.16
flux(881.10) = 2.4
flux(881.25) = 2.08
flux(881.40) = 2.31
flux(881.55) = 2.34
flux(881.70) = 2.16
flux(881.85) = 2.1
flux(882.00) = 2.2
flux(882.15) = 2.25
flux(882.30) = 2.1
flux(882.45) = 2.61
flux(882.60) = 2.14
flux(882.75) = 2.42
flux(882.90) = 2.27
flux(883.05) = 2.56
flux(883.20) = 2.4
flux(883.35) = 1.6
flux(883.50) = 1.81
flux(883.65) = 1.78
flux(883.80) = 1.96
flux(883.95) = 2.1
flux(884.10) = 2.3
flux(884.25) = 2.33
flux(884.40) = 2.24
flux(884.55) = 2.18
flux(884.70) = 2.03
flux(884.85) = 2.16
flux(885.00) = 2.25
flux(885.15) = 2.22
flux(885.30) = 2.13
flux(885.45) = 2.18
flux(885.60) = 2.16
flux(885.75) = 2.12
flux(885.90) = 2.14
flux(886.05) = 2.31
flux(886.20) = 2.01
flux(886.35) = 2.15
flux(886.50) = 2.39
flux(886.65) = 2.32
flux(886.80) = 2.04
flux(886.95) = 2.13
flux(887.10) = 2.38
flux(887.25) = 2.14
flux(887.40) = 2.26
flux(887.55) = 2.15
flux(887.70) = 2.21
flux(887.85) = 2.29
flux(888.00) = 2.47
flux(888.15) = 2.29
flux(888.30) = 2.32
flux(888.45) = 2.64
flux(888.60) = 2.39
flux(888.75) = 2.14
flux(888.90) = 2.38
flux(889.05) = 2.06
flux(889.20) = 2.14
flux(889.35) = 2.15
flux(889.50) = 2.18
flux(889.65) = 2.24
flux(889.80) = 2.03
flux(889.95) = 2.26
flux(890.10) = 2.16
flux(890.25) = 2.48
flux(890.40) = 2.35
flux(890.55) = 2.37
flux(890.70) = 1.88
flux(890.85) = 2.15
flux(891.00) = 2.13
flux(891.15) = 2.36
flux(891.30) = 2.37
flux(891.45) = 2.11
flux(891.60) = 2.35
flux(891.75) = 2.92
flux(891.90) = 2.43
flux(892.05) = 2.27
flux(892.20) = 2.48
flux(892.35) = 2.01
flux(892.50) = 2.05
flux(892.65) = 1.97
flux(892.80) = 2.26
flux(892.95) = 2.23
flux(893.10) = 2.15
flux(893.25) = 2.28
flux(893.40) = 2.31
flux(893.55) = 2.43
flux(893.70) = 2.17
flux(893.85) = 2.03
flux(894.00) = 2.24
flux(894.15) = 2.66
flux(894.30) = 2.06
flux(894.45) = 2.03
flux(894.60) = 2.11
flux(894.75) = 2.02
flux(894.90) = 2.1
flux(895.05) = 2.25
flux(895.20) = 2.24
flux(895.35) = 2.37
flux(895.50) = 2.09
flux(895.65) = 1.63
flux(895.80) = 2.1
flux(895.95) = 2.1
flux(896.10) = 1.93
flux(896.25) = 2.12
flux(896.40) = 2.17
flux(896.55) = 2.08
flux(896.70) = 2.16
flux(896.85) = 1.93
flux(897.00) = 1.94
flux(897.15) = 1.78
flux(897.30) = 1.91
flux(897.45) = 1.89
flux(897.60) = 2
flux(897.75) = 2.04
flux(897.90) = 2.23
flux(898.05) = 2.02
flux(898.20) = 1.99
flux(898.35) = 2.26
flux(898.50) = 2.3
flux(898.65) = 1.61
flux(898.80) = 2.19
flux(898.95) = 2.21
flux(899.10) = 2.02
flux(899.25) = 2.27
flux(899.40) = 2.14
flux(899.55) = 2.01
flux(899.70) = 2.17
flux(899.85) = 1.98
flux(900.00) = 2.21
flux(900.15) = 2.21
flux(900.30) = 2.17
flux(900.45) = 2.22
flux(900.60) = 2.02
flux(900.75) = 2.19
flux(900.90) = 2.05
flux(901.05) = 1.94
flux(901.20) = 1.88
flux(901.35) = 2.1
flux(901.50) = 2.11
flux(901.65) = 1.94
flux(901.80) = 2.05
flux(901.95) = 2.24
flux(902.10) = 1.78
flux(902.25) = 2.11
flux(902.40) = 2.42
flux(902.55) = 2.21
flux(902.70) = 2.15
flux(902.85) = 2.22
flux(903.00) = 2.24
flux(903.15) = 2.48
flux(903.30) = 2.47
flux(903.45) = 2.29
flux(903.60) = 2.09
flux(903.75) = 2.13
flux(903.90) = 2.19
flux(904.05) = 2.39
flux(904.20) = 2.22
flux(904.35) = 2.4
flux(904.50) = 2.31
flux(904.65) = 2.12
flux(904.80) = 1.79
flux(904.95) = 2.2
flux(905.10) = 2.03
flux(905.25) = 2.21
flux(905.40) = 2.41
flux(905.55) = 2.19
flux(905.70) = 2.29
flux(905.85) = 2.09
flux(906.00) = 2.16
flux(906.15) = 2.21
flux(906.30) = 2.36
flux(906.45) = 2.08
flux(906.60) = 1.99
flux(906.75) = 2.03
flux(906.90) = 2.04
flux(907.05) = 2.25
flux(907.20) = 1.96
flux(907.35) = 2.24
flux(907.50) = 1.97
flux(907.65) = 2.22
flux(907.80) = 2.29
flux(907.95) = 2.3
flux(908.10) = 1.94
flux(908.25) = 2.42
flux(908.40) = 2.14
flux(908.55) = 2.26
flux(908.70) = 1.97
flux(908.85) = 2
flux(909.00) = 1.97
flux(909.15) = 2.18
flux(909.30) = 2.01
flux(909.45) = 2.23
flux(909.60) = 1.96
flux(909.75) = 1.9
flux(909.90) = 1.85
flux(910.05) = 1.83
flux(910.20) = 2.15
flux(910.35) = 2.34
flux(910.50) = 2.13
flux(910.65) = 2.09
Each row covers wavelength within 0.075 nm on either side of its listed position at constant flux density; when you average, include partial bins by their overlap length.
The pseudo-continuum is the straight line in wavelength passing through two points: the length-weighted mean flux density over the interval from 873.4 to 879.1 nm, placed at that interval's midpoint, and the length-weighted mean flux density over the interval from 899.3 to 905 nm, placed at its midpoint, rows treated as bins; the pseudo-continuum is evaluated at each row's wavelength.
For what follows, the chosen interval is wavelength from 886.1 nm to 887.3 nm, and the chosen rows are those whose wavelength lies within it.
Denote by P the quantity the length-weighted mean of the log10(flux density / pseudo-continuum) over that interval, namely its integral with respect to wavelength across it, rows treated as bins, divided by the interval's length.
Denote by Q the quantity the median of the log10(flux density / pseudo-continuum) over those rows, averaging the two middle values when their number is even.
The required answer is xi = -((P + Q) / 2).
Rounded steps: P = 0.007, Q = -0.003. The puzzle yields 0.00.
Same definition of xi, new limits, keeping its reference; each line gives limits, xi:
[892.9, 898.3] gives 0.01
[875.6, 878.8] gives 0.00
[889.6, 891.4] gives -0.02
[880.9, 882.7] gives -0.01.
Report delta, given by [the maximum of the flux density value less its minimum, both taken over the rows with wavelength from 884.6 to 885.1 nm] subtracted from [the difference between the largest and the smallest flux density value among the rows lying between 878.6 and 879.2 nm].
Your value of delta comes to 0.1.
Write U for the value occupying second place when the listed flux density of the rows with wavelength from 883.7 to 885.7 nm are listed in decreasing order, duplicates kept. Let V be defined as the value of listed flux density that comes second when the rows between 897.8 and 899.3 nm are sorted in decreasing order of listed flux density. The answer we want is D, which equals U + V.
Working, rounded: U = 2.3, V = 2.27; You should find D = 4.57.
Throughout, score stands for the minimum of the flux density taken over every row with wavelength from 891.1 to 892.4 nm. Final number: 2.01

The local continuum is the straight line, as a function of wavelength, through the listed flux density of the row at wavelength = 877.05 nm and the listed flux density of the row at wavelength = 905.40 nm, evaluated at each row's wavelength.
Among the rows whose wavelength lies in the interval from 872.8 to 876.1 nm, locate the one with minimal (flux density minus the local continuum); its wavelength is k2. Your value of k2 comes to 876.00 nm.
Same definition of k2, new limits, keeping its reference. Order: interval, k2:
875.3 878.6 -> 876.60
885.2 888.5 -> 886.20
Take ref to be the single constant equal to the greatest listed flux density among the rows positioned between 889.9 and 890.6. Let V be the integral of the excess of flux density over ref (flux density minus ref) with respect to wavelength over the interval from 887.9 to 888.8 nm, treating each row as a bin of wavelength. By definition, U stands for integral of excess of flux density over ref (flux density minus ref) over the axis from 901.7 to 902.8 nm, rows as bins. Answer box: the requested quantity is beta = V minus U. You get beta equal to 0.29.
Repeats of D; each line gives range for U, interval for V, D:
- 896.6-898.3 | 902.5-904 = 4.63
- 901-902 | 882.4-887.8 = 4.67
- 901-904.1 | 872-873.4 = 4.94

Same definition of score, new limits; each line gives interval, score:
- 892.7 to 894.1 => 2.03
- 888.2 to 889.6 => 2.06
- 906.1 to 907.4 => 1.96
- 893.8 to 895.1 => 2.02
